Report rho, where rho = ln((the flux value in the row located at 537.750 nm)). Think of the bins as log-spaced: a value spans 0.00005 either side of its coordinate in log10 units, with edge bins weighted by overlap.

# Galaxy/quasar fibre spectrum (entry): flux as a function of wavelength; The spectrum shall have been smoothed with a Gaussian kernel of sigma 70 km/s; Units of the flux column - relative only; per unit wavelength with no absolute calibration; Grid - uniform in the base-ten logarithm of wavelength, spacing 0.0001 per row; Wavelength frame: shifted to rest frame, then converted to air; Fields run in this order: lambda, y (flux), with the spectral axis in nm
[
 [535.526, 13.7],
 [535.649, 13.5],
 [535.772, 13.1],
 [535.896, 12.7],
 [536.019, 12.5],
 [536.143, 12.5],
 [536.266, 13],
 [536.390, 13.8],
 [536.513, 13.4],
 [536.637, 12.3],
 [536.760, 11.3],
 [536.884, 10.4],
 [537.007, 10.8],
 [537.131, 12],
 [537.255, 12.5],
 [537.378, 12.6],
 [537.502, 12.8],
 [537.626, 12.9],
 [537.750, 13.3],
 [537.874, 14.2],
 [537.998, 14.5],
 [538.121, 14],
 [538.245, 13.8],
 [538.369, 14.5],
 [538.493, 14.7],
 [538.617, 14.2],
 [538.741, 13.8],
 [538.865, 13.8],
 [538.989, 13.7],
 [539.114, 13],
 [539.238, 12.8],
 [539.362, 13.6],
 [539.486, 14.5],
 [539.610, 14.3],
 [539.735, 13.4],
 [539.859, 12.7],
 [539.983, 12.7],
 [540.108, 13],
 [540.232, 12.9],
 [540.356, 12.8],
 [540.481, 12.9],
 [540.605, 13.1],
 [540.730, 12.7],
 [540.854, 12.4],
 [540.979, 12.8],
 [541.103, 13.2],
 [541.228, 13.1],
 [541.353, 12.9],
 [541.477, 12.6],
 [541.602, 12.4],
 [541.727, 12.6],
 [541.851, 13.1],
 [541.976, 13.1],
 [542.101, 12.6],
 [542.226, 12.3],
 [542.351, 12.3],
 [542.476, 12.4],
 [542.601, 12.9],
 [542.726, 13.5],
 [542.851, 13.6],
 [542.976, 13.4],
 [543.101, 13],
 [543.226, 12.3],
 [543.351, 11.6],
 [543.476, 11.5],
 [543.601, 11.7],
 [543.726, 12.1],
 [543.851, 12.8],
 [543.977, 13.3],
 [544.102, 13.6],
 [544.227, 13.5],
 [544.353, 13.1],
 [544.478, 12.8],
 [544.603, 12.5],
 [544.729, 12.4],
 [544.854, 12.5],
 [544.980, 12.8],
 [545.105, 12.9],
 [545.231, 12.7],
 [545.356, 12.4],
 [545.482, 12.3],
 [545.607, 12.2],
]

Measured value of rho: 2.59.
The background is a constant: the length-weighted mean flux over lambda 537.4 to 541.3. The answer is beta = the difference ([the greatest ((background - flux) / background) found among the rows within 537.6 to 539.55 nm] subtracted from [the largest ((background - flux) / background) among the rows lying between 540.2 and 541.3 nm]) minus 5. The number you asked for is -4.97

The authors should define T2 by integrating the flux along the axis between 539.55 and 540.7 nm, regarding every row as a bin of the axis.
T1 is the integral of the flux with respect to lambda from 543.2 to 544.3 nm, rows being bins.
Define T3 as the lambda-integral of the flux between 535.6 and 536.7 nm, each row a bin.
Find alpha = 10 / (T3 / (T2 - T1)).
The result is 0.9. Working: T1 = 13.7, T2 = 15.0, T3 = 14.3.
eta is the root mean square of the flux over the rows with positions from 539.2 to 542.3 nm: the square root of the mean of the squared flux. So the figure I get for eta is 13.0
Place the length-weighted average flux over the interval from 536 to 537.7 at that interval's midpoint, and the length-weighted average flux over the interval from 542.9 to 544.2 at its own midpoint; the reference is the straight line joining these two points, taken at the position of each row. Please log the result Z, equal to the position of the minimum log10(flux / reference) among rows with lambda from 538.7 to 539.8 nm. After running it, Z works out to 539.238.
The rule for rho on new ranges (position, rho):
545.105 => 2.56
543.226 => 2.51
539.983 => 2.54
